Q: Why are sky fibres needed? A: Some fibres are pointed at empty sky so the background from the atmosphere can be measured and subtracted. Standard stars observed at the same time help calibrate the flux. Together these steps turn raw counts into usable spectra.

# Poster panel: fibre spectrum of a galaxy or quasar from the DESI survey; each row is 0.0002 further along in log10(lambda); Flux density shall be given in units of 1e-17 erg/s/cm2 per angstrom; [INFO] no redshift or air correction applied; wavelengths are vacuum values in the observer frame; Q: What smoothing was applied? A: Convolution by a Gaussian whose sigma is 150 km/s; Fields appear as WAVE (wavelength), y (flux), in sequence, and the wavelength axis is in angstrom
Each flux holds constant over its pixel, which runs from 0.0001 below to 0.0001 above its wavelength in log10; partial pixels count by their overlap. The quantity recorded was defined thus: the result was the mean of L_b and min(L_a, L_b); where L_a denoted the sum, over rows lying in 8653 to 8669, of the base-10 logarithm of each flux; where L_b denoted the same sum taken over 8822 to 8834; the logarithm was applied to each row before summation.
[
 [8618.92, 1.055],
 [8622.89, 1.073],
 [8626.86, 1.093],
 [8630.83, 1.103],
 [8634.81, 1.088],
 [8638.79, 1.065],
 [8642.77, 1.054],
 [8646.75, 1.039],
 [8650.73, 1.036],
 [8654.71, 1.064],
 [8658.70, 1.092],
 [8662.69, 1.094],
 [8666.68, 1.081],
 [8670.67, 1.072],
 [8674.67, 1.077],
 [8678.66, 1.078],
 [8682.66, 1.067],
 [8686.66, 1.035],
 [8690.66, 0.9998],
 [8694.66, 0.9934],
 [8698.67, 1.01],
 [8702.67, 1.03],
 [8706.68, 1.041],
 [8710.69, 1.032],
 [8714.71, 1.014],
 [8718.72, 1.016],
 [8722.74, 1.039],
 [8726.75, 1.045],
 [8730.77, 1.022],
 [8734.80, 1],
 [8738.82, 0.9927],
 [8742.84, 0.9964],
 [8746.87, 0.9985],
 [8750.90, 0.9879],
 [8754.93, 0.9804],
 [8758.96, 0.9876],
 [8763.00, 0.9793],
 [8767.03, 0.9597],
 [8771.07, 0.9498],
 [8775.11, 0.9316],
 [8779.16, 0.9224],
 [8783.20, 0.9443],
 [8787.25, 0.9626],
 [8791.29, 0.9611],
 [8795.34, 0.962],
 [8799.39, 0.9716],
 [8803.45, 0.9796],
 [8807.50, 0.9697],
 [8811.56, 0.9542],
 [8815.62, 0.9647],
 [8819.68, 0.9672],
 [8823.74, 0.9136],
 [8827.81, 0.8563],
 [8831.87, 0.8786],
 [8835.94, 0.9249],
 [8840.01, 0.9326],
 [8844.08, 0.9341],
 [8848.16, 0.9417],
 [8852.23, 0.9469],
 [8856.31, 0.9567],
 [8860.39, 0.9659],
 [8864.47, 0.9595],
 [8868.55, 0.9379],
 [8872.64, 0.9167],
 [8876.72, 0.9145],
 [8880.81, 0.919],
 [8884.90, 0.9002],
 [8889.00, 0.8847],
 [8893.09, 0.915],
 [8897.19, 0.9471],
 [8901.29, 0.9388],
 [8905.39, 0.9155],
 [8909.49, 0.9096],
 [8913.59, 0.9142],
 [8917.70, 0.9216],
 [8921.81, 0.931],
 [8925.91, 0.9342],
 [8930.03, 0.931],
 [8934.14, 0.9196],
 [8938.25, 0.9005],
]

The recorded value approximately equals -0.16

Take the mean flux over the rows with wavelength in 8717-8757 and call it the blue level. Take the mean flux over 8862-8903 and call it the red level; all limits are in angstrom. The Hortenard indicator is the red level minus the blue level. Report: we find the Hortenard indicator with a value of -0.084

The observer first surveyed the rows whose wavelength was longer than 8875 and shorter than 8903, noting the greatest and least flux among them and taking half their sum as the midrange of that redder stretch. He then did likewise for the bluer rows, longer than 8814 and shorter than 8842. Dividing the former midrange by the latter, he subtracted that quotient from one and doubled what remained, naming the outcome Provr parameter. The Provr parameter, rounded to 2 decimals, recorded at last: -0.01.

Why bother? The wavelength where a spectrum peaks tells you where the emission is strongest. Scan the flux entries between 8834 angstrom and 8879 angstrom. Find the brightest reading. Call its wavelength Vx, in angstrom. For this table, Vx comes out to 8860.39 angstrom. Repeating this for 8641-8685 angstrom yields 8662.69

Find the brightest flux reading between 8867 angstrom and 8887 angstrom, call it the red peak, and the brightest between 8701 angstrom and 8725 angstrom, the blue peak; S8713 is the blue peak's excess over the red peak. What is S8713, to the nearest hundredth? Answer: 0.10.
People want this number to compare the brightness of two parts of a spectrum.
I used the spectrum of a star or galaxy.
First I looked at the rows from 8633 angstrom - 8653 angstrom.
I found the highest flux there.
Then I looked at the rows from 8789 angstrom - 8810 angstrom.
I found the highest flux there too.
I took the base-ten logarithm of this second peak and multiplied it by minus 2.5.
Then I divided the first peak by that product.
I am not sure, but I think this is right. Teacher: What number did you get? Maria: 49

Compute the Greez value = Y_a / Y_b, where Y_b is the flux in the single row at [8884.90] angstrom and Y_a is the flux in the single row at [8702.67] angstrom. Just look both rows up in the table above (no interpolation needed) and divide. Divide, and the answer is 1.14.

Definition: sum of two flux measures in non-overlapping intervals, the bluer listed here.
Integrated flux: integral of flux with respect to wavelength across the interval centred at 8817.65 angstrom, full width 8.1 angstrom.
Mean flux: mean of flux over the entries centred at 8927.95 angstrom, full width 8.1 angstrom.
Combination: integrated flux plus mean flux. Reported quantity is 8.8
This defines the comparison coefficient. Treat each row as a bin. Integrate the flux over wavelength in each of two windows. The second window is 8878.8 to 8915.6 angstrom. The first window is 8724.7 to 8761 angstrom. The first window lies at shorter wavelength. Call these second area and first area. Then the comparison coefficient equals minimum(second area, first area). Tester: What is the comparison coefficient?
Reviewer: 34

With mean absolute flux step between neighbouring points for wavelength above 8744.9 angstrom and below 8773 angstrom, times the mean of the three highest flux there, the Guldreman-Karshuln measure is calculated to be 0.0104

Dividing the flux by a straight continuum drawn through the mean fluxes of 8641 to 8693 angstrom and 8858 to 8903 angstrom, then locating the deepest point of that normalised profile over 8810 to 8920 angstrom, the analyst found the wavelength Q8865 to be 8827.81 angstrom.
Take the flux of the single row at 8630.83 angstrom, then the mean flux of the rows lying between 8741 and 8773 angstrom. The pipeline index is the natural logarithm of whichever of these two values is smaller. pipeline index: -0.020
